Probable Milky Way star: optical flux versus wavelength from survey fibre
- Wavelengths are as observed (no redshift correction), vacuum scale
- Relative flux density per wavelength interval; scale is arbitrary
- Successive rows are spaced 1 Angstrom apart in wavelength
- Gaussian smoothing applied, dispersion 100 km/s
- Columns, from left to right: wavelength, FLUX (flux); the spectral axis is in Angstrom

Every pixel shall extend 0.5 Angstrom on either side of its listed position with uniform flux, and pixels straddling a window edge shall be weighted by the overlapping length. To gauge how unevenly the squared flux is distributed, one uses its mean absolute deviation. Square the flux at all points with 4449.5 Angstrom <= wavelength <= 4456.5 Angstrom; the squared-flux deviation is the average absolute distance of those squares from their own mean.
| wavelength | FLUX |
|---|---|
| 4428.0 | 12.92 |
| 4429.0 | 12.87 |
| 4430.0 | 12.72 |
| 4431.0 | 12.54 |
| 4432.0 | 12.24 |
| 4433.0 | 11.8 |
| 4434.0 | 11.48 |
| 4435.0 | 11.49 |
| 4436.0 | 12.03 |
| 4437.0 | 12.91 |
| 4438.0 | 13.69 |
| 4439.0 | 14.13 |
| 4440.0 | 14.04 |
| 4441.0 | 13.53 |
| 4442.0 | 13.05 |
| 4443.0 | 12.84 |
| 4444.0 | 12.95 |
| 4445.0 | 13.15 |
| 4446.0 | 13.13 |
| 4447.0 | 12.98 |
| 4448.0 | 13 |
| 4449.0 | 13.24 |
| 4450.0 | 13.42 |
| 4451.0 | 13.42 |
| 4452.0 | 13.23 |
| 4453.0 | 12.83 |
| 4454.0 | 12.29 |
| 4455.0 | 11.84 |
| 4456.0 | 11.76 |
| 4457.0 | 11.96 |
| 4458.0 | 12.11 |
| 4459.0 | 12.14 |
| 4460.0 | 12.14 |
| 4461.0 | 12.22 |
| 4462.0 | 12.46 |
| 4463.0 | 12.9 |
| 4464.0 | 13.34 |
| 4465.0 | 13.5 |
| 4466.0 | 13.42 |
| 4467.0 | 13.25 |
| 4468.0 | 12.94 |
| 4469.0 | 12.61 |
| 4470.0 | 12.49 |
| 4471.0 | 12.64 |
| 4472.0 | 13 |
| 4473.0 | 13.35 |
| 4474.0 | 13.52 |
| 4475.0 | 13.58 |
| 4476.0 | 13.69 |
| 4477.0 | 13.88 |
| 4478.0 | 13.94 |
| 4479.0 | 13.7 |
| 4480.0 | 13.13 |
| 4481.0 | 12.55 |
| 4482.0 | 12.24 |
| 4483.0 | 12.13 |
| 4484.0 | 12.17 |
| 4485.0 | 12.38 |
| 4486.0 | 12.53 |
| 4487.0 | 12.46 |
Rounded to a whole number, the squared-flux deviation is 16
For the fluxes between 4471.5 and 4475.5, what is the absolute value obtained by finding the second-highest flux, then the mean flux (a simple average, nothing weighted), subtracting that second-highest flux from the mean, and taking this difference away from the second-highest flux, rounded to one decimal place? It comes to 13.7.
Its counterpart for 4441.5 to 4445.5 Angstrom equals 13.1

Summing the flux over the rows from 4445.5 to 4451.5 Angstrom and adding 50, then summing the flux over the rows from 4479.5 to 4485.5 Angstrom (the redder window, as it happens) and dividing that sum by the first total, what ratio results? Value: 0.58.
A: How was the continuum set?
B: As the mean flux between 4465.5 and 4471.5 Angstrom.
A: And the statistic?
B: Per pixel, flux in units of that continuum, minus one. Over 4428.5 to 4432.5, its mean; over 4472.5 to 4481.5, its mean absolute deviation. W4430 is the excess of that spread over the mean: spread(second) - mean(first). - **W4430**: 0.048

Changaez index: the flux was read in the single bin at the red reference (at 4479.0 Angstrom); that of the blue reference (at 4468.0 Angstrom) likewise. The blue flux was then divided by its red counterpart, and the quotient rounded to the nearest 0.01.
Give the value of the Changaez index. 0.94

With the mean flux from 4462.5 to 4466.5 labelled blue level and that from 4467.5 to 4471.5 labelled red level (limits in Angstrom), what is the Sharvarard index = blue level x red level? 168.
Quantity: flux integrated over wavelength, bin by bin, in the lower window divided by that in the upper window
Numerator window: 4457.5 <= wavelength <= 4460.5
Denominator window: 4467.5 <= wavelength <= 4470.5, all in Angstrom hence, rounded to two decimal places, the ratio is 0.96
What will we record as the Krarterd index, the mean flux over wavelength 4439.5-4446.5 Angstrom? 13.2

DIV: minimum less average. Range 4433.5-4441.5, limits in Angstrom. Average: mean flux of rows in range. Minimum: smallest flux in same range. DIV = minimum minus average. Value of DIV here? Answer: -1.4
